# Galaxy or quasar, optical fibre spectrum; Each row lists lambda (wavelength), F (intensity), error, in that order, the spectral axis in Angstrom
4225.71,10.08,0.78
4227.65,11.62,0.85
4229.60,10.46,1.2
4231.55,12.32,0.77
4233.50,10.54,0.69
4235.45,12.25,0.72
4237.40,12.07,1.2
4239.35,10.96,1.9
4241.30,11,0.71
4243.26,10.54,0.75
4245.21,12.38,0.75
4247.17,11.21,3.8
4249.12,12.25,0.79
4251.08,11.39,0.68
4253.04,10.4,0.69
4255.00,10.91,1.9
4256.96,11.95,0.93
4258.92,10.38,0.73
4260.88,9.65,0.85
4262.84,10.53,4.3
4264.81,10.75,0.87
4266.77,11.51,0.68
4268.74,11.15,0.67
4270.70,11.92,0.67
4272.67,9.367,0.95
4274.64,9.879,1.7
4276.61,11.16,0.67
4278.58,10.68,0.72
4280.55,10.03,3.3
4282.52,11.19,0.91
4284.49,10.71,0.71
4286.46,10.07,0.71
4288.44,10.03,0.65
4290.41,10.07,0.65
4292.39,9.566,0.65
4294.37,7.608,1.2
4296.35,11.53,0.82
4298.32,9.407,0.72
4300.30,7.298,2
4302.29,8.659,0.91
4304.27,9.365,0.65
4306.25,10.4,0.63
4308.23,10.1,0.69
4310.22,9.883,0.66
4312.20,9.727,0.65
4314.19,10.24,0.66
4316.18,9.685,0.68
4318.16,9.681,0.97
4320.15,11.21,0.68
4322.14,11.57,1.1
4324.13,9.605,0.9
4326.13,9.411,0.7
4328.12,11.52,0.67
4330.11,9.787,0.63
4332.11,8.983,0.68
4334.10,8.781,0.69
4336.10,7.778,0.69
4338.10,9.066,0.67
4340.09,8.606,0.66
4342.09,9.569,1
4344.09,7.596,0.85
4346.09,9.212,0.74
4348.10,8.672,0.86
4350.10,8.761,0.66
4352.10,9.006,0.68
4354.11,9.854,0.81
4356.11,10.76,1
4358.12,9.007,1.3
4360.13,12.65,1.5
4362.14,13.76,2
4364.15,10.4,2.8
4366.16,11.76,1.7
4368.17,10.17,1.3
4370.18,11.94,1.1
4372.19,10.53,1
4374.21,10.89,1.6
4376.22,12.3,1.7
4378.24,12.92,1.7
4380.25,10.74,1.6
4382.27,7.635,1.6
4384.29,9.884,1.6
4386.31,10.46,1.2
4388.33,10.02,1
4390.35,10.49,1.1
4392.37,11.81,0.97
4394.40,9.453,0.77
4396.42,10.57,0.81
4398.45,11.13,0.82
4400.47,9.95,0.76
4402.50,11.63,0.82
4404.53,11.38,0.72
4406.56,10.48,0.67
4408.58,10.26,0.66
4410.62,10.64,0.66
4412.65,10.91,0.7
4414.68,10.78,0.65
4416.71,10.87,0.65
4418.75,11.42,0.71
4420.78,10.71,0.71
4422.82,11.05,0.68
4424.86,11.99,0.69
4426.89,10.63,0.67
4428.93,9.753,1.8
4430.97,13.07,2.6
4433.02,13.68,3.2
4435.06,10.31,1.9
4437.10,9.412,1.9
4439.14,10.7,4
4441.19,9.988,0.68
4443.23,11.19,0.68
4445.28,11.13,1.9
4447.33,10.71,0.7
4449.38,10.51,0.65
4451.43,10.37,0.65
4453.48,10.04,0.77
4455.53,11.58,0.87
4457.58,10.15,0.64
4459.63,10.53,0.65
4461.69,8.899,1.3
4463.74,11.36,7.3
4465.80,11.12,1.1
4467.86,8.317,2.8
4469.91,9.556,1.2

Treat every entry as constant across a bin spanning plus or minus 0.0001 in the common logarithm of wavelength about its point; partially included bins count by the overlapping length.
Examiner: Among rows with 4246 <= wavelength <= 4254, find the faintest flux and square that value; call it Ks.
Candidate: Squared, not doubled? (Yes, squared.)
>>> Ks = 108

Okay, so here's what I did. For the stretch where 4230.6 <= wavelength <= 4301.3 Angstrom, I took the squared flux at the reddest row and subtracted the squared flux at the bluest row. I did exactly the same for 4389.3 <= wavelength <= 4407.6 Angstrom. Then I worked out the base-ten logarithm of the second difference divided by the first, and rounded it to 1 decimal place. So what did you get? -2.7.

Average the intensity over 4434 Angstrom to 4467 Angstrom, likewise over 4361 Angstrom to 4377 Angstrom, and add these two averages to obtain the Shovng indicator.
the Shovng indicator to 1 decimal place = 22.0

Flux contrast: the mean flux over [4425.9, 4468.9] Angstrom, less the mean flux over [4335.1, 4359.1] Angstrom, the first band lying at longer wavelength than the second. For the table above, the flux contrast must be 1.65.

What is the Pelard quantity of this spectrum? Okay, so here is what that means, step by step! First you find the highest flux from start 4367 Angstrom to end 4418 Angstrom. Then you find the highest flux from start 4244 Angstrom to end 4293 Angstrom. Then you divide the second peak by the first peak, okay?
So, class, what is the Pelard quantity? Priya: 0.96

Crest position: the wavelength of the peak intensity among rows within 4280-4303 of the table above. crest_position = 4296.35 Angstrom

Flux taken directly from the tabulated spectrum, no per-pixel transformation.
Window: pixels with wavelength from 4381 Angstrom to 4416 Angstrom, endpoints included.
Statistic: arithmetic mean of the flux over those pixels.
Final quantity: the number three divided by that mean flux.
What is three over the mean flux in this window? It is 0.287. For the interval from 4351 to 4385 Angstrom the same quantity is 0.277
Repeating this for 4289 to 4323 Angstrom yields 0.307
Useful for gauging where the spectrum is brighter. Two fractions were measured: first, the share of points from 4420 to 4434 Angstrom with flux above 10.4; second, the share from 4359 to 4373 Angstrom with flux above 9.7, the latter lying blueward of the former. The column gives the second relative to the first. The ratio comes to 1.2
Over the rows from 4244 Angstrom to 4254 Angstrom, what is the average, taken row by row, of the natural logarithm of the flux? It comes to 2.44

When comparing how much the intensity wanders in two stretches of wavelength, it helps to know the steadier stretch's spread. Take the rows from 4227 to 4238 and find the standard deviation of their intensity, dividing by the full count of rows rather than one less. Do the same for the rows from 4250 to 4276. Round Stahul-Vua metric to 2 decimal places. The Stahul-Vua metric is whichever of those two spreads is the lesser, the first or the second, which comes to 0.77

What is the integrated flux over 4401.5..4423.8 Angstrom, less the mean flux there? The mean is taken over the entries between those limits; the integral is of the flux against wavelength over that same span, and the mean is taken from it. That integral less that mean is 233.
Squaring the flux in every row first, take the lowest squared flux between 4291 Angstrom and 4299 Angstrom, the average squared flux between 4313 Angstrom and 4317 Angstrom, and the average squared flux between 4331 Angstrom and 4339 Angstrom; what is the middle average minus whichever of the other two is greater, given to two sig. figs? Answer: 24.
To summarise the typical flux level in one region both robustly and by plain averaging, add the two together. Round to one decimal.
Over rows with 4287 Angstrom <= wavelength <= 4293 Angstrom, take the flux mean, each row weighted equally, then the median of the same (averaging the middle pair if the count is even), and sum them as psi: 19.9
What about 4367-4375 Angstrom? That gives 21.6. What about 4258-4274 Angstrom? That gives 21.3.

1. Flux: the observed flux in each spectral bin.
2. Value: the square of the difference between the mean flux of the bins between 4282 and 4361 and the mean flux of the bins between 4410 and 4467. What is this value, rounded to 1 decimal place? 1.4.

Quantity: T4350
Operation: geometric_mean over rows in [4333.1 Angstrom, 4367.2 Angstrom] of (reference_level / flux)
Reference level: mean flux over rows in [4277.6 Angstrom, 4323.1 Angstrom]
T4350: 1.04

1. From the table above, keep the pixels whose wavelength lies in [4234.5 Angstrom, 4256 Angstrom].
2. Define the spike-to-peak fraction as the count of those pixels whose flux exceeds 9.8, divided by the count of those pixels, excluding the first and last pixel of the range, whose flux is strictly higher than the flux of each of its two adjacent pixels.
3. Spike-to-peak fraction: 3.67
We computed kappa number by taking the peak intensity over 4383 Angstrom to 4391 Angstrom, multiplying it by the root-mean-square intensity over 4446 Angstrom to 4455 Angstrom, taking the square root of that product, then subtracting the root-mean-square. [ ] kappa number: 0.0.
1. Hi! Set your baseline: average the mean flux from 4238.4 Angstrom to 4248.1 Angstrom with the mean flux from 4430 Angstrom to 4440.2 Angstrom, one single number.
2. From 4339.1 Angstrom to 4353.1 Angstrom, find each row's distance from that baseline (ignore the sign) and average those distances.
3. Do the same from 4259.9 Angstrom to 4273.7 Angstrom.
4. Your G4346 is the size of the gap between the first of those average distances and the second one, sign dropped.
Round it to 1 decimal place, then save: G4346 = 1.7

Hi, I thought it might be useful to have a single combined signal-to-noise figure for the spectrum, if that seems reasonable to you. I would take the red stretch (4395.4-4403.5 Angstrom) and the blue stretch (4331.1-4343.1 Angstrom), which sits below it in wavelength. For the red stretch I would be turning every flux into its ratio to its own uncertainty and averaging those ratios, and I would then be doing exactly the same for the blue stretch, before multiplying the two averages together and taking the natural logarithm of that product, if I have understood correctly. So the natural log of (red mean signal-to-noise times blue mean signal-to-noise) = 5.1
